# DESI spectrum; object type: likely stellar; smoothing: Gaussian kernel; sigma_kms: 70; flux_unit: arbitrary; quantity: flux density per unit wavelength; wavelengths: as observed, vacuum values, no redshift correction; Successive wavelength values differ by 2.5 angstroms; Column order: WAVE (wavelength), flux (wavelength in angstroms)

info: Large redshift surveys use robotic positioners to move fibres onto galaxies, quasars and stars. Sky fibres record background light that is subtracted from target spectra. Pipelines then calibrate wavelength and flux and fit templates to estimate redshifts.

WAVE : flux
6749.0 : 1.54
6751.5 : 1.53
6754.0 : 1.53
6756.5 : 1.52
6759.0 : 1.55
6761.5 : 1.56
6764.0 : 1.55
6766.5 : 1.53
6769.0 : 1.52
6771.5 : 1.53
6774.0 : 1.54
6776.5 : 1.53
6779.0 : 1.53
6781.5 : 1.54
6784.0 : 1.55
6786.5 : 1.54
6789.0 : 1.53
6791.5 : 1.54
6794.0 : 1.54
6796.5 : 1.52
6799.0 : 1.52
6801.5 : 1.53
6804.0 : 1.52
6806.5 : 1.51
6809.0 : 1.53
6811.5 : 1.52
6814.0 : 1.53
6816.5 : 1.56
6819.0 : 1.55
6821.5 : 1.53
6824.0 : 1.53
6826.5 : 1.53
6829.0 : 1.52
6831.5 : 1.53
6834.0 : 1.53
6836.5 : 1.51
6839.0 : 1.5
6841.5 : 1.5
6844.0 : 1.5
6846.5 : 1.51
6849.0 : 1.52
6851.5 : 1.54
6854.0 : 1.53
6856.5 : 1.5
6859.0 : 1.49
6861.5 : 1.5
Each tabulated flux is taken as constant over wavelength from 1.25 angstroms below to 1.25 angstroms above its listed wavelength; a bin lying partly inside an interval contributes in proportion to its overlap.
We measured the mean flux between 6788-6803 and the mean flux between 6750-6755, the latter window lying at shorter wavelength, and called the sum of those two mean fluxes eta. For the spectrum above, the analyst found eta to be 3.060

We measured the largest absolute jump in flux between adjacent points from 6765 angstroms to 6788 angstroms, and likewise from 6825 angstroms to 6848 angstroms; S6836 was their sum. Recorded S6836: 0.030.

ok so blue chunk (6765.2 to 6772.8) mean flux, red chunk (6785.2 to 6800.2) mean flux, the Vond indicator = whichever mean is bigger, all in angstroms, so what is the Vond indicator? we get 1.53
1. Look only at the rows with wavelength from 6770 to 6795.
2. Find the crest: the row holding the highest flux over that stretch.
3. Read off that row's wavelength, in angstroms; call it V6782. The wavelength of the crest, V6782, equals 6784.0 angstroms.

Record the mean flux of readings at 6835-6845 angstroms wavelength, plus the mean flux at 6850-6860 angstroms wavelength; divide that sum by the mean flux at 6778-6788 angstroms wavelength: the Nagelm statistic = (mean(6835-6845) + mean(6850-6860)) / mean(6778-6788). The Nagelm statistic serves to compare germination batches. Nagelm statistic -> 1.96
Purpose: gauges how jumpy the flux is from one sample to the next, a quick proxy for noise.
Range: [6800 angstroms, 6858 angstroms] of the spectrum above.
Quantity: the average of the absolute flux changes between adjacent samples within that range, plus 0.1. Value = 0.111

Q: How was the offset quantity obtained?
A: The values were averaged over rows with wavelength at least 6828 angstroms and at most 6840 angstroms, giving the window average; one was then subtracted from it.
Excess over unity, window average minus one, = 0.518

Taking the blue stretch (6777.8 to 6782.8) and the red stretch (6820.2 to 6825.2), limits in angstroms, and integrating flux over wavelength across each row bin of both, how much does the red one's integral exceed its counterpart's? -0.025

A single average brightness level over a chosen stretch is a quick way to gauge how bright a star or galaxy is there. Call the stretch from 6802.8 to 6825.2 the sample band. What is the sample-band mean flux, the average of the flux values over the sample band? 1.53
